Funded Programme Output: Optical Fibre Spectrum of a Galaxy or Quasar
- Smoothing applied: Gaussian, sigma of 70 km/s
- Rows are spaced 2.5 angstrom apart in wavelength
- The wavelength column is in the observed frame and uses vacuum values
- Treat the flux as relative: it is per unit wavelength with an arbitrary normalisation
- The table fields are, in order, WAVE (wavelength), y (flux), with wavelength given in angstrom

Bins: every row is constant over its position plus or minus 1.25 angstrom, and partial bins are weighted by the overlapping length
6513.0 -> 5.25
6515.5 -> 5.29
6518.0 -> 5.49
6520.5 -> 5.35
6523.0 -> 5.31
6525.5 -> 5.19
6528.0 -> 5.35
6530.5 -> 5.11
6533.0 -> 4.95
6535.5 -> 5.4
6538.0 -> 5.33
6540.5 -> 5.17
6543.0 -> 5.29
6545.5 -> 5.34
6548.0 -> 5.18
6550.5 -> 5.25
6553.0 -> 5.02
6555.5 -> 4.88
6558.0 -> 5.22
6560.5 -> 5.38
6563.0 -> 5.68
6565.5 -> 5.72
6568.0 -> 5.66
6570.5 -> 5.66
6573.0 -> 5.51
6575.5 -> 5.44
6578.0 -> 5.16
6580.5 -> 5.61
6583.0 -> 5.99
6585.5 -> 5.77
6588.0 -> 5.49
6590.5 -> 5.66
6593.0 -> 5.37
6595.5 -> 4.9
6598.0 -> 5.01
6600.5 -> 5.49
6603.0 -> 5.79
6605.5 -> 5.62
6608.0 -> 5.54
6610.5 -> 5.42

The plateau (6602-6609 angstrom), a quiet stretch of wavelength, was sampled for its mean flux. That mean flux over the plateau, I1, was 5.65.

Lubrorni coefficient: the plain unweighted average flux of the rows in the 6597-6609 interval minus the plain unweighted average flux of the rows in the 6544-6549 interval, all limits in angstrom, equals 0.23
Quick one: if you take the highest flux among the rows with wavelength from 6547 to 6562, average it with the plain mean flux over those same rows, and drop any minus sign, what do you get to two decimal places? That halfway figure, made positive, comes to 5.27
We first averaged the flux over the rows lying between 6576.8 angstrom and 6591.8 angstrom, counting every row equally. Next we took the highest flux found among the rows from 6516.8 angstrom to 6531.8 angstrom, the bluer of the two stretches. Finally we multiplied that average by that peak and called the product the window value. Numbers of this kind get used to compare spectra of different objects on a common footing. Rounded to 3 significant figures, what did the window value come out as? 30.8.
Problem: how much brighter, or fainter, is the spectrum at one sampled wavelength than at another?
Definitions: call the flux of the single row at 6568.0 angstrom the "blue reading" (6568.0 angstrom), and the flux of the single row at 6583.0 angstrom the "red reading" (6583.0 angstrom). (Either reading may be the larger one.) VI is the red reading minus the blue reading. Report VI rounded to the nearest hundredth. 0.33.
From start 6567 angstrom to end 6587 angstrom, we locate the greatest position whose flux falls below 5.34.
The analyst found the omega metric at 6578.0 angstrom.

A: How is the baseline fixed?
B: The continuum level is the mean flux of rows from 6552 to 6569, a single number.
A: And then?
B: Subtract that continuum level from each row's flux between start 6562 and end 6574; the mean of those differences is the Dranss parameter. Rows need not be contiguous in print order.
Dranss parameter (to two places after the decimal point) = 0.28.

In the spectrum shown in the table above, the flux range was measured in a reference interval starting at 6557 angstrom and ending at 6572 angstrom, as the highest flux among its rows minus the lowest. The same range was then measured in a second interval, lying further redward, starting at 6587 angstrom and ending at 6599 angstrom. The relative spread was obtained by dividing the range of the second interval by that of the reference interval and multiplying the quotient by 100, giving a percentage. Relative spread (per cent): 152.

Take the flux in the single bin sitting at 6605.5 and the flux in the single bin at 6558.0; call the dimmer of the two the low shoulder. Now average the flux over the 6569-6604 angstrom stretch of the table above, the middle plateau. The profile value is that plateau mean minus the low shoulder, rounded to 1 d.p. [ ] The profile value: 0.3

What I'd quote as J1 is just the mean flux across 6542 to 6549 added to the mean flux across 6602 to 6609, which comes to 10.9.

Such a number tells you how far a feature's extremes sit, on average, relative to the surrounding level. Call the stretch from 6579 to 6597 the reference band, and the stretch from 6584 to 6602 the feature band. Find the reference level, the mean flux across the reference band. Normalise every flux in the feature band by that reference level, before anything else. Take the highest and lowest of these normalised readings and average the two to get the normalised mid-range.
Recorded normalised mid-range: 0.96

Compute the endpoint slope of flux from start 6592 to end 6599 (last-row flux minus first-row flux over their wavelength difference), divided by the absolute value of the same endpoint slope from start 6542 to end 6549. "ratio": -3.3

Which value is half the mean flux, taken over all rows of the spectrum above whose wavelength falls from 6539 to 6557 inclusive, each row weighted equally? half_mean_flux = 2.58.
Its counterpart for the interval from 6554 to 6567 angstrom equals 2.69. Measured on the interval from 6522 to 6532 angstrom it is 2.62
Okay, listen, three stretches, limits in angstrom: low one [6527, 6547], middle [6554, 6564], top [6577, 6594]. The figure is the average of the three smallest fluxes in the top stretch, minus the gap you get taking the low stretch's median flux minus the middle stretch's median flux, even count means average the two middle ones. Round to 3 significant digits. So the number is 5.33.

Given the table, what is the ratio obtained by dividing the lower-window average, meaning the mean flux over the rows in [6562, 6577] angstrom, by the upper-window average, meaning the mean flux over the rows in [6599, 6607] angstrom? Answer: 1.00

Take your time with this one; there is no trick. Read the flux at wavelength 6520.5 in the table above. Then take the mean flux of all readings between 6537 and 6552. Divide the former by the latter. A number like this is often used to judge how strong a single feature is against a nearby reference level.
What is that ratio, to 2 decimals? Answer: 1.02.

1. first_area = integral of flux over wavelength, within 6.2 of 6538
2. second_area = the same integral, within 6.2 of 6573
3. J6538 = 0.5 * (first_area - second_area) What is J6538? -1.6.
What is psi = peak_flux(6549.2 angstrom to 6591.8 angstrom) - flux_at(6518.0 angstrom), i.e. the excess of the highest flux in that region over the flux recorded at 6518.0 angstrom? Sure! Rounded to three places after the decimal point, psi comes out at 0.500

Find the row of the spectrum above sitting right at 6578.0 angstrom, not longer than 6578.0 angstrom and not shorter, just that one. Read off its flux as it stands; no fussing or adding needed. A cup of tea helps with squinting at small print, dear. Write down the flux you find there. 5.16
